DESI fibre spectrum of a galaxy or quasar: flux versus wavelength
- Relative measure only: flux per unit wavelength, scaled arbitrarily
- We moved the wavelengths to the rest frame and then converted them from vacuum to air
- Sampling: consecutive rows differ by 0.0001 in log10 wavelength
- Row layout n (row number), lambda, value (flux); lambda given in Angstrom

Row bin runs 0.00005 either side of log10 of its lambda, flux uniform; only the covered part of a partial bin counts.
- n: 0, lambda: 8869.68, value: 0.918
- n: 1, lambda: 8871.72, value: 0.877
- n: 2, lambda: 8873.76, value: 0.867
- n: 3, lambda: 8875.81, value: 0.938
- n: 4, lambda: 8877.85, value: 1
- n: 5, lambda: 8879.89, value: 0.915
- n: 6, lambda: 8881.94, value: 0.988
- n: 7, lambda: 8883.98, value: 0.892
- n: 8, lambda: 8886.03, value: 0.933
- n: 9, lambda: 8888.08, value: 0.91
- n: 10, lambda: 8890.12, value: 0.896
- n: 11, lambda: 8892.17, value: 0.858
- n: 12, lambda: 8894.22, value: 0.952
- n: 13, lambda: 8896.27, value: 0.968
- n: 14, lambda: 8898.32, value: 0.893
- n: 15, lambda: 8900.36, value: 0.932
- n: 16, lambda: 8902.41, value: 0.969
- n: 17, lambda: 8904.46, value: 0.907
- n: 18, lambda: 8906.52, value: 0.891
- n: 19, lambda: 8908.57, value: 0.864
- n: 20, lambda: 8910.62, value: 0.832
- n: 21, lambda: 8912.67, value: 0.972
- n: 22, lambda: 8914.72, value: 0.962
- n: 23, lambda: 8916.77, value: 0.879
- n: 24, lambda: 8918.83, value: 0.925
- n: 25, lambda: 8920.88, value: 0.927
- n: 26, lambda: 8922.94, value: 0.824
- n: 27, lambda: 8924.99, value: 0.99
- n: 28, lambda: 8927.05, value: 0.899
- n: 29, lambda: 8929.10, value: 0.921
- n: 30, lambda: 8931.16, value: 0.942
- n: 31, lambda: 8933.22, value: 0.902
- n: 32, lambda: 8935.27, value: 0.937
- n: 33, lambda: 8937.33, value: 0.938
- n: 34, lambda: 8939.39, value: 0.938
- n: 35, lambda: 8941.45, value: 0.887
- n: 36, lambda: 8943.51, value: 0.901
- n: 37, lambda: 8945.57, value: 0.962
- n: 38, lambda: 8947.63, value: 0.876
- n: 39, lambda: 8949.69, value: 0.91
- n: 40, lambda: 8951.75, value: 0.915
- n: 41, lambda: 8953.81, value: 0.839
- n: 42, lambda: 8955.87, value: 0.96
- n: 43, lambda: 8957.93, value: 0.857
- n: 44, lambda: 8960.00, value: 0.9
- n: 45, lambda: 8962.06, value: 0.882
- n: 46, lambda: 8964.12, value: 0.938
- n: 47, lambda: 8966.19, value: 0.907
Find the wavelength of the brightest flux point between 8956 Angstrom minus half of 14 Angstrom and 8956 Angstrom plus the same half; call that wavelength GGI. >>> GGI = 8955.87 Angstrom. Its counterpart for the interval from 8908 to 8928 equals 8924.99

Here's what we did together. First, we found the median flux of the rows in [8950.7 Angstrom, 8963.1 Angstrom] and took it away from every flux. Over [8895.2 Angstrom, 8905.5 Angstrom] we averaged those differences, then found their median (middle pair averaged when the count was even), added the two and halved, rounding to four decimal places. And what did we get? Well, 0.0419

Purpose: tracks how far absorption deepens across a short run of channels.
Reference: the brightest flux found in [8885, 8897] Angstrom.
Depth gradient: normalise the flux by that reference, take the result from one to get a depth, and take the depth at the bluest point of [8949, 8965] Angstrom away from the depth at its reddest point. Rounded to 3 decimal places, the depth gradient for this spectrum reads -0.029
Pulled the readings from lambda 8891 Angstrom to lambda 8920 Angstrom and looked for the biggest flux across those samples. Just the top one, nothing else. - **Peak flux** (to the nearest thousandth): 0.972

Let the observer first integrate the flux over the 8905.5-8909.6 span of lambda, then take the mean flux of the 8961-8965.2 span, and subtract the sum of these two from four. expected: -0.51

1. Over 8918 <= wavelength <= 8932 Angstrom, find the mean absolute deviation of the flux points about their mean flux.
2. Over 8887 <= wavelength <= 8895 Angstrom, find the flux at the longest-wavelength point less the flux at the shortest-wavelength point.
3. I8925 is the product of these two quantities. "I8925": 0.0014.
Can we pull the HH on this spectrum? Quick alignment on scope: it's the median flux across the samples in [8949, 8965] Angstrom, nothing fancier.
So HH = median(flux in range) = 0.905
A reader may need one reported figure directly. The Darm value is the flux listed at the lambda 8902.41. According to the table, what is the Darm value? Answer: 0.969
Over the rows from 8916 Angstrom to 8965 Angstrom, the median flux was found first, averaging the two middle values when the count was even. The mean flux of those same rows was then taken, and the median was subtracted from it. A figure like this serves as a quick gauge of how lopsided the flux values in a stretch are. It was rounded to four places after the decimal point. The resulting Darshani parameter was -0.0021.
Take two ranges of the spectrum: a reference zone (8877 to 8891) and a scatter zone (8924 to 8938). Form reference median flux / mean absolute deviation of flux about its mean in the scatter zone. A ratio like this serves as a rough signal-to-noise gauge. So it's 42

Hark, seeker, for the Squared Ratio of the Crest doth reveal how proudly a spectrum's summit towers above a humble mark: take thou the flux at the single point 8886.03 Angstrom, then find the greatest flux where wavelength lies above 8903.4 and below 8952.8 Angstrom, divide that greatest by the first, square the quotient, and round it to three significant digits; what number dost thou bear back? 1.13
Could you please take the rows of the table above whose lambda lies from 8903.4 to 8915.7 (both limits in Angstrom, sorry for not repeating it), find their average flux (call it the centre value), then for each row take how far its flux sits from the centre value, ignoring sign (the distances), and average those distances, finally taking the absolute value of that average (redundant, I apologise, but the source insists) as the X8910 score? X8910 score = 0.042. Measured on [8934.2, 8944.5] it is 0.021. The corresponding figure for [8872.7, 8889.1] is 0.034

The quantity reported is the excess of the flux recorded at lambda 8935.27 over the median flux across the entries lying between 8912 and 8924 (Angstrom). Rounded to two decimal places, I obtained 0.01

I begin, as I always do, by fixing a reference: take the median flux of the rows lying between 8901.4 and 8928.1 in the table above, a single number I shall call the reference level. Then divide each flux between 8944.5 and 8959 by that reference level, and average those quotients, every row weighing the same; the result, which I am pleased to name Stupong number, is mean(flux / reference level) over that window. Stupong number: 1.00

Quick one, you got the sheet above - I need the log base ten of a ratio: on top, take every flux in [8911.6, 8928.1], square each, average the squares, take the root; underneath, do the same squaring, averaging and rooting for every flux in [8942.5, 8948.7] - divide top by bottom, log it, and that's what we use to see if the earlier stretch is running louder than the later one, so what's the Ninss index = 0.0047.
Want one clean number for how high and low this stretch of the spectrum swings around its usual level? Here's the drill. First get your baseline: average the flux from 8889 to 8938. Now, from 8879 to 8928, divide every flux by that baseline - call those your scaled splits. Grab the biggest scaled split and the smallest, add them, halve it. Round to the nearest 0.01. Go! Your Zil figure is 0.99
